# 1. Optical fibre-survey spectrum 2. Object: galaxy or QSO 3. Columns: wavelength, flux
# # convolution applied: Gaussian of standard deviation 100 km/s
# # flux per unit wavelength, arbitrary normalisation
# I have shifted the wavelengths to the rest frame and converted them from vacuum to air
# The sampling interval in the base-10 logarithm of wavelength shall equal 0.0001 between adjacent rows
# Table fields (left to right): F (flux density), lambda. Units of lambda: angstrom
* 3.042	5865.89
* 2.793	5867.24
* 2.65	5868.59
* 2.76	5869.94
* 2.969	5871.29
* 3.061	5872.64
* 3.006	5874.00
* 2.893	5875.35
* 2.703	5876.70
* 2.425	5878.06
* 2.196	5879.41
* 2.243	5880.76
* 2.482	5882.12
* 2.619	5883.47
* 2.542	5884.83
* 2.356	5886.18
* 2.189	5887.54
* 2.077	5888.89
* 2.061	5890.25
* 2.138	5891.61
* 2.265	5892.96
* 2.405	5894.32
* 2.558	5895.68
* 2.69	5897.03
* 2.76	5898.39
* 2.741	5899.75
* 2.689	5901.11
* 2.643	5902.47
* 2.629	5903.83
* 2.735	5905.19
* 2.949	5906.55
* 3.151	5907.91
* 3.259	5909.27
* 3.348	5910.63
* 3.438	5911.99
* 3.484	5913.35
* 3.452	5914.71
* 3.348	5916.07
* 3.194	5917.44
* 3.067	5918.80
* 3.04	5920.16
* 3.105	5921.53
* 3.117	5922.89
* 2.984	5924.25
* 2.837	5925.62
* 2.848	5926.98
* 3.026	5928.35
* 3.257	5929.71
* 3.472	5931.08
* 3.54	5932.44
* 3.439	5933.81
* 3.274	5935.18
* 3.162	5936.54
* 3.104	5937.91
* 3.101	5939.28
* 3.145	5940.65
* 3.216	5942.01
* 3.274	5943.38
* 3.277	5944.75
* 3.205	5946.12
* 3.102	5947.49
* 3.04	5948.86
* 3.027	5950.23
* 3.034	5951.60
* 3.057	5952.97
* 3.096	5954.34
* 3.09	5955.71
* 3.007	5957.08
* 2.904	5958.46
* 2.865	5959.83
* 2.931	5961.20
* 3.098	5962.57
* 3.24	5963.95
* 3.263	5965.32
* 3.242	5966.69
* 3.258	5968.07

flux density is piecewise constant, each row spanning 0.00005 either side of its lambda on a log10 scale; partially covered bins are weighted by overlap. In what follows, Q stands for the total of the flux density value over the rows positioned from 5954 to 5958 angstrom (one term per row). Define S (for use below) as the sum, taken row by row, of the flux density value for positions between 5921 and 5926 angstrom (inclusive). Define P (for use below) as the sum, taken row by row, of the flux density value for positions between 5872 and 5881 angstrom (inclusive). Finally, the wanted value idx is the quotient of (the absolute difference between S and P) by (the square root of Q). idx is 2.1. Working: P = 18.5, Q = 9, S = 12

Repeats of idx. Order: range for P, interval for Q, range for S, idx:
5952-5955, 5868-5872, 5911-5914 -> 0.3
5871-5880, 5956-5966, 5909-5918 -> 0.9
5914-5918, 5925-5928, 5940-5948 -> 3.9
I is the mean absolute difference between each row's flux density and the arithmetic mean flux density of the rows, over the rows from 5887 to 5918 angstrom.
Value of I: 0.39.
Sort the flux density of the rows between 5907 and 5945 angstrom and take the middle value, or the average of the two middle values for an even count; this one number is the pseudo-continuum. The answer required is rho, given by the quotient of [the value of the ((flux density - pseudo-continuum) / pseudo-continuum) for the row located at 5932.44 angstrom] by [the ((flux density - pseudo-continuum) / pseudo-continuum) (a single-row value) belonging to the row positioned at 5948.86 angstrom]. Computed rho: -2.0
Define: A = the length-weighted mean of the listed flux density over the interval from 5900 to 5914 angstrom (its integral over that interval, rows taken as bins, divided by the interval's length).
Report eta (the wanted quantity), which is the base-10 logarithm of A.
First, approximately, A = 3.0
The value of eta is 0.480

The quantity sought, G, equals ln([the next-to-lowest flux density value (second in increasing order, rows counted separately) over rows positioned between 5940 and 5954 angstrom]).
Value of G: 1.11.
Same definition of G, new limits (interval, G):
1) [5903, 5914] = 1.01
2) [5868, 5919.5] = 0.73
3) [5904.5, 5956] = 1.04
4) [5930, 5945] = 1.13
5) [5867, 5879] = 0.97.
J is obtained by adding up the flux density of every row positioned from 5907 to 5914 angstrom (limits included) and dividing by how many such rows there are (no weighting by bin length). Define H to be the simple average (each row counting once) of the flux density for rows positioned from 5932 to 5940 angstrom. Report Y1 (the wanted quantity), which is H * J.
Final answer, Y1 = 10.9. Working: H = 3.27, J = 3.34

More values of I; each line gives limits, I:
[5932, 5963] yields 0.12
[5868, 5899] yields 0.25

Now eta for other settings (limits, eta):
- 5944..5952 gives 0.494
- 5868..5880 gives 0.439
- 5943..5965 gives 0.488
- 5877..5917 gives 0.430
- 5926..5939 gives 0.508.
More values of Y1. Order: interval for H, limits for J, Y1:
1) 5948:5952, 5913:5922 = 9.8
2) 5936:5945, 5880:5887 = 7.8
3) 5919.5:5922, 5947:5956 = 9.4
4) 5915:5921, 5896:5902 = 8.6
